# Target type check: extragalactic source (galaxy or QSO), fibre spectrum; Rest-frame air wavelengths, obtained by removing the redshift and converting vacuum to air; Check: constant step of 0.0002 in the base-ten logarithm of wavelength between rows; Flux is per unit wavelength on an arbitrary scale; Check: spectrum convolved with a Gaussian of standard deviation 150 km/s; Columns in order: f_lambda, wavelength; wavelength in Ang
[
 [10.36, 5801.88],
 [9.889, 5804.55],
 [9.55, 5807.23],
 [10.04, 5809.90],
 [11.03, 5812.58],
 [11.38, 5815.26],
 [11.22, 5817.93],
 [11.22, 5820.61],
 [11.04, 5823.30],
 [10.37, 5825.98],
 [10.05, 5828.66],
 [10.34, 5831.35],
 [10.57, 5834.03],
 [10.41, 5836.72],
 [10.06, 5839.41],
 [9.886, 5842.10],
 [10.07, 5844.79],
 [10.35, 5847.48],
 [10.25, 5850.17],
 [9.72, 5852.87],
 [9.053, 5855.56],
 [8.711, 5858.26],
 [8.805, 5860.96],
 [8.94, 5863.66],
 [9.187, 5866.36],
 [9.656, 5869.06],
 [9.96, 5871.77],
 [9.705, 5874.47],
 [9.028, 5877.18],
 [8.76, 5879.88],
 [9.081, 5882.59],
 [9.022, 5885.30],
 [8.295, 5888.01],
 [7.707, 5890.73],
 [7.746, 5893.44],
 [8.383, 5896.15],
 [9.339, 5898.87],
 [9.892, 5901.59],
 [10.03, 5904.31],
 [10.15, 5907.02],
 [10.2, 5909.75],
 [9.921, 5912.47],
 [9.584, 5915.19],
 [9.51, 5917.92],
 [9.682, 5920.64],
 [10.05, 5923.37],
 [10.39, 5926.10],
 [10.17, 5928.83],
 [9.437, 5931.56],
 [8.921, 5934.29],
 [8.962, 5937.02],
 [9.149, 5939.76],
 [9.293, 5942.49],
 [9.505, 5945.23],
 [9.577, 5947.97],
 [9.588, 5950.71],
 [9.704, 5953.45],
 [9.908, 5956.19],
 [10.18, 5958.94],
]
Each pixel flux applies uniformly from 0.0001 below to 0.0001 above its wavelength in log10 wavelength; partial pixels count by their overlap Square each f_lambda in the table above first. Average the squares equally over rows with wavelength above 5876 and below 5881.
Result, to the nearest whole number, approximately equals 79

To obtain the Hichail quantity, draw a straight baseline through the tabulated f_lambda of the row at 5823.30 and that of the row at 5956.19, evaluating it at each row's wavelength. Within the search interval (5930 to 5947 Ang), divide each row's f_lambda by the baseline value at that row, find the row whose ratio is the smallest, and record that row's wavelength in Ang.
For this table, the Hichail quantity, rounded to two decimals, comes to 5934.29 Ang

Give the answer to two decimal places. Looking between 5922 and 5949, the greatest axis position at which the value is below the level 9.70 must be 5947.97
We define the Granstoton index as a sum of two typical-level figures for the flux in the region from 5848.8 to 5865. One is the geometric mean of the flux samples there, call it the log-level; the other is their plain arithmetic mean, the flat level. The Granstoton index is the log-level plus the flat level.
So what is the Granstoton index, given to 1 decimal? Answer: 18.5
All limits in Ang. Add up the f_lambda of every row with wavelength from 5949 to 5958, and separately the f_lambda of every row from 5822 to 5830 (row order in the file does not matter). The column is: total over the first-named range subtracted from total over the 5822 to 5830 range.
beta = 2.3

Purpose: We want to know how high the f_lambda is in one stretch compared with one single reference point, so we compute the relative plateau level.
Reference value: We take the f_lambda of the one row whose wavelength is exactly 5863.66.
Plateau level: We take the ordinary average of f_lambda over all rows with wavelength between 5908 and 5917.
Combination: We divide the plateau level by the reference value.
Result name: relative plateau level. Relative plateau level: 1.11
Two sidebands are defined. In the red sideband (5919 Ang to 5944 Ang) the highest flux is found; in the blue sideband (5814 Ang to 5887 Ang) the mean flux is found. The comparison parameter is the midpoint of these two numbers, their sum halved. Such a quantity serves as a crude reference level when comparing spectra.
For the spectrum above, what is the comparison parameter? 10.1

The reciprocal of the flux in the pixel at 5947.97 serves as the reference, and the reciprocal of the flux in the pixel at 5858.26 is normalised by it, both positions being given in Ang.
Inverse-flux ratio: 1.10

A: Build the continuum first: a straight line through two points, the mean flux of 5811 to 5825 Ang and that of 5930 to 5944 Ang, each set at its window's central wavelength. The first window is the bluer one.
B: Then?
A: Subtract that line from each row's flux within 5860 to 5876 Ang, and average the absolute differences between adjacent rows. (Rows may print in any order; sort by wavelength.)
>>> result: 0.31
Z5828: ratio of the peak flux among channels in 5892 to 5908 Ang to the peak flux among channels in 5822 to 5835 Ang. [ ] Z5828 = 0.92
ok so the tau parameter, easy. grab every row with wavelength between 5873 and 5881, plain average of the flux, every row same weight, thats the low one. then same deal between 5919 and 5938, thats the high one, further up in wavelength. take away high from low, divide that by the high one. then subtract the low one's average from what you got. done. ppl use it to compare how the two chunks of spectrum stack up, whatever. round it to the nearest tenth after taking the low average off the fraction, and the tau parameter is -9.2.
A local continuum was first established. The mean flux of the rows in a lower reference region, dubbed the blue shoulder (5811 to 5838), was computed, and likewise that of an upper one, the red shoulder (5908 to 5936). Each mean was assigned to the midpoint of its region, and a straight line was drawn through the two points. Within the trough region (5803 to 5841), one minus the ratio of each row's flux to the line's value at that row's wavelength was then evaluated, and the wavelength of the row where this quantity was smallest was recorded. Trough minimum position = 5815.26 Ang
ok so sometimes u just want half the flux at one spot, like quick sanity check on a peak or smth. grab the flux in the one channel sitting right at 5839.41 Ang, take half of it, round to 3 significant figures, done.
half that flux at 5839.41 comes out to 5.03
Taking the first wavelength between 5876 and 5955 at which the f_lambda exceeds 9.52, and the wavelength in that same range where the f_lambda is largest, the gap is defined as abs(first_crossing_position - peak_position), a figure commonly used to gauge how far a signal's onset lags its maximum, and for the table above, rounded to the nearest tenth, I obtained 24.5 Ang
